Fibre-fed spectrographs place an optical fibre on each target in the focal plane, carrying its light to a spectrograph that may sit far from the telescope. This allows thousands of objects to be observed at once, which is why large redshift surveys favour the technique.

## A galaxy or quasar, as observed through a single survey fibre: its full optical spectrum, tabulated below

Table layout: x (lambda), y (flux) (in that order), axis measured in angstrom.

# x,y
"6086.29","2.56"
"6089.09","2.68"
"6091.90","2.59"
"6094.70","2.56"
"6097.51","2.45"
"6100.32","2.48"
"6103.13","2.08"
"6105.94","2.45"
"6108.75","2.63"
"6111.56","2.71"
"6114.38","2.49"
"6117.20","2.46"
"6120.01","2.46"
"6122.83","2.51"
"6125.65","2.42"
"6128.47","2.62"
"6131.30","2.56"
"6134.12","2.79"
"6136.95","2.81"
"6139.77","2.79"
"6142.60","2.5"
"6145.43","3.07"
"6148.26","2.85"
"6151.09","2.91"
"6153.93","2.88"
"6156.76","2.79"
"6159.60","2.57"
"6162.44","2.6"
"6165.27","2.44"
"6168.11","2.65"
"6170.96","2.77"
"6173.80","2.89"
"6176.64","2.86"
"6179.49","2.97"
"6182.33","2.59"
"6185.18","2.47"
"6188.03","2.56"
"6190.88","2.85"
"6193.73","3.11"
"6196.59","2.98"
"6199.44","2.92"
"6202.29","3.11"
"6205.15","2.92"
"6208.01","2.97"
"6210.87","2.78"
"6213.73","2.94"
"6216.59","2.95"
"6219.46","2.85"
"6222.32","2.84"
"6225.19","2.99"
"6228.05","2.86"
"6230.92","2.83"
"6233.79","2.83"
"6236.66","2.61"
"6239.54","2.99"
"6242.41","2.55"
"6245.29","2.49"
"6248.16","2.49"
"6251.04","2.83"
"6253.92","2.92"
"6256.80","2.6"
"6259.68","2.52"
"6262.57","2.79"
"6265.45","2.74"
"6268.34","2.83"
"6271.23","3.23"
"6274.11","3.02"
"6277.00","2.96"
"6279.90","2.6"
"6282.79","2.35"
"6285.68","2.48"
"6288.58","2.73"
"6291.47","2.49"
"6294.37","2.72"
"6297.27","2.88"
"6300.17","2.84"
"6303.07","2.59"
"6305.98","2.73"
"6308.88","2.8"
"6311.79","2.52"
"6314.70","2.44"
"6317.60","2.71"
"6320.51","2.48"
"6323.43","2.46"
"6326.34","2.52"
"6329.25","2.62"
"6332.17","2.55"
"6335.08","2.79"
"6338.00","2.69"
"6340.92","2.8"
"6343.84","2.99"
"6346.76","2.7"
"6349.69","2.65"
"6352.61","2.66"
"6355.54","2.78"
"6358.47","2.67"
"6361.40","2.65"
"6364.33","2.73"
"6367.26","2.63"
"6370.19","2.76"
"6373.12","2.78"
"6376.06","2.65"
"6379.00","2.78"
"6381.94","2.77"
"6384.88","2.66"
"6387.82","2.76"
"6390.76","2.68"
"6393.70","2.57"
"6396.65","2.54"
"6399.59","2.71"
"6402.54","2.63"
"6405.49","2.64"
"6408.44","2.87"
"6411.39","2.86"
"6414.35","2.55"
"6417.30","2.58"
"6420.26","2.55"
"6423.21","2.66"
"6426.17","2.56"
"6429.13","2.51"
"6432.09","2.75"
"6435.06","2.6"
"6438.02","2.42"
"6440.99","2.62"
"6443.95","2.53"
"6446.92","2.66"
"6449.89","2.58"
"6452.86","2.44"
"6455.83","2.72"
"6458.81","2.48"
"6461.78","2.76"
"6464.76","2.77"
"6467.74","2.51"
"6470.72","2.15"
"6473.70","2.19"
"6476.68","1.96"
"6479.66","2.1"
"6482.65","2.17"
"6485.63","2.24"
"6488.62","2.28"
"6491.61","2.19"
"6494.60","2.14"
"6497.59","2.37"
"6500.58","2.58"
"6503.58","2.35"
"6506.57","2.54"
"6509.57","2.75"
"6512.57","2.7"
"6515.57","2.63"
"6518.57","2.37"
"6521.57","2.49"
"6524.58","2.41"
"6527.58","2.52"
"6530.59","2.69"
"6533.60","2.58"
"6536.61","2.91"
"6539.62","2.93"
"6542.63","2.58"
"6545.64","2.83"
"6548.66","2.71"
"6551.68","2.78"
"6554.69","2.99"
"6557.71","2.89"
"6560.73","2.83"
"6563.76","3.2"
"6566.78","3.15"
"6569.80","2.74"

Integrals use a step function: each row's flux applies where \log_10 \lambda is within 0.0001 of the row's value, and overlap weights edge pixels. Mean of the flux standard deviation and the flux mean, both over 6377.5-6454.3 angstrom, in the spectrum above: 1.37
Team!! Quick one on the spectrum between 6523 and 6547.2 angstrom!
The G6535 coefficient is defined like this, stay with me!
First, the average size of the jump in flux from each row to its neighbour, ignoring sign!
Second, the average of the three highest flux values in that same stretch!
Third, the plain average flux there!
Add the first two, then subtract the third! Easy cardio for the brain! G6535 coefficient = 0.40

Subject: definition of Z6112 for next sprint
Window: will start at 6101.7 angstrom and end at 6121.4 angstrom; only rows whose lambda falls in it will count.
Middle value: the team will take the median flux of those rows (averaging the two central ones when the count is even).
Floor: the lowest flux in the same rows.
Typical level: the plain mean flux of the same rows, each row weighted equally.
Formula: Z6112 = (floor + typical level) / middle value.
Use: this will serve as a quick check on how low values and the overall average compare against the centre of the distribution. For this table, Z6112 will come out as 1.85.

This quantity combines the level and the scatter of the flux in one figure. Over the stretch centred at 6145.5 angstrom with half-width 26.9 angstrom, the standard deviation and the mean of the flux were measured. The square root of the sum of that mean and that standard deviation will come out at 1.69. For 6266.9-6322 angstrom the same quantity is 1.71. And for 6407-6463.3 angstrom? 1.66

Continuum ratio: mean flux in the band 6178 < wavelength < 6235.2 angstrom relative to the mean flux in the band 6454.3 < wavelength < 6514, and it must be 1.20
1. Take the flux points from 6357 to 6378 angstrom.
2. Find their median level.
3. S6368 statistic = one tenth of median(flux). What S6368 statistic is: 0.267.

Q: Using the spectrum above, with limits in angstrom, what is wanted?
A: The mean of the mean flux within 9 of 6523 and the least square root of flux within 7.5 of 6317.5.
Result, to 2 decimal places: 2.04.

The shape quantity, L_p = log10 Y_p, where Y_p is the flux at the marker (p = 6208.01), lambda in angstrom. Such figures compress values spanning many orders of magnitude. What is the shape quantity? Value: 0.473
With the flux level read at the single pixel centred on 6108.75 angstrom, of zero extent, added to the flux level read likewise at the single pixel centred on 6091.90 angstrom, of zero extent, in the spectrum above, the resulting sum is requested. 5.22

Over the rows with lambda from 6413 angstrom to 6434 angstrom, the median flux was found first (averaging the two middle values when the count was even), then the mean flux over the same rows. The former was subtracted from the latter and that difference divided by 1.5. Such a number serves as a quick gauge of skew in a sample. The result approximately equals 0.023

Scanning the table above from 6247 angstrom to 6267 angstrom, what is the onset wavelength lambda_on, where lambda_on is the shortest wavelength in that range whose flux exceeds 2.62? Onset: 6251.04 angstrom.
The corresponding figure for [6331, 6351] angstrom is 6335.08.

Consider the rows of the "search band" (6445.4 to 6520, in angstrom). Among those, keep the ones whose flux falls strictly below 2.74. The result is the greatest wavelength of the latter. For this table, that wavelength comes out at 6518.57 angstrom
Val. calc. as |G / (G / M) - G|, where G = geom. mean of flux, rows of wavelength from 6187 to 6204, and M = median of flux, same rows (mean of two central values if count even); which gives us 0.035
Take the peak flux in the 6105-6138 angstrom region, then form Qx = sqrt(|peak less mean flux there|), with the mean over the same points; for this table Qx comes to 0.48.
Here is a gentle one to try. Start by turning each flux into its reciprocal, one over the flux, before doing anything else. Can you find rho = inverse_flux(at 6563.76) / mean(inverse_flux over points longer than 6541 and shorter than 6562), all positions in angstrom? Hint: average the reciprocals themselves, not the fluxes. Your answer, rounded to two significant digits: 0.87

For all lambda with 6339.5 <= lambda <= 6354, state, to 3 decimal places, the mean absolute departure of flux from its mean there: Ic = 0.108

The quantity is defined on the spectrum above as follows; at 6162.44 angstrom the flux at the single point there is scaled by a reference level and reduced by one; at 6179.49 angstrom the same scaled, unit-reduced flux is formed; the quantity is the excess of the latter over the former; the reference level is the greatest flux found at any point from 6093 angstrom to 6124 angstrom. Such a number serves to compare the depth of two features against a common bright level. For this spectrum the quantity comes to 0.14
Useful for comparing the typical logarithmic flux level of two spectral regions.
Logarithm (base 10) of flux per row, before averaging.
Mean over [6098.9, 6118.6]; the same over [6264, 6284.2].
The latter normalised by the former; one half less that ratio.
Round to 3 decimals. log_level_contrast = -0.644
